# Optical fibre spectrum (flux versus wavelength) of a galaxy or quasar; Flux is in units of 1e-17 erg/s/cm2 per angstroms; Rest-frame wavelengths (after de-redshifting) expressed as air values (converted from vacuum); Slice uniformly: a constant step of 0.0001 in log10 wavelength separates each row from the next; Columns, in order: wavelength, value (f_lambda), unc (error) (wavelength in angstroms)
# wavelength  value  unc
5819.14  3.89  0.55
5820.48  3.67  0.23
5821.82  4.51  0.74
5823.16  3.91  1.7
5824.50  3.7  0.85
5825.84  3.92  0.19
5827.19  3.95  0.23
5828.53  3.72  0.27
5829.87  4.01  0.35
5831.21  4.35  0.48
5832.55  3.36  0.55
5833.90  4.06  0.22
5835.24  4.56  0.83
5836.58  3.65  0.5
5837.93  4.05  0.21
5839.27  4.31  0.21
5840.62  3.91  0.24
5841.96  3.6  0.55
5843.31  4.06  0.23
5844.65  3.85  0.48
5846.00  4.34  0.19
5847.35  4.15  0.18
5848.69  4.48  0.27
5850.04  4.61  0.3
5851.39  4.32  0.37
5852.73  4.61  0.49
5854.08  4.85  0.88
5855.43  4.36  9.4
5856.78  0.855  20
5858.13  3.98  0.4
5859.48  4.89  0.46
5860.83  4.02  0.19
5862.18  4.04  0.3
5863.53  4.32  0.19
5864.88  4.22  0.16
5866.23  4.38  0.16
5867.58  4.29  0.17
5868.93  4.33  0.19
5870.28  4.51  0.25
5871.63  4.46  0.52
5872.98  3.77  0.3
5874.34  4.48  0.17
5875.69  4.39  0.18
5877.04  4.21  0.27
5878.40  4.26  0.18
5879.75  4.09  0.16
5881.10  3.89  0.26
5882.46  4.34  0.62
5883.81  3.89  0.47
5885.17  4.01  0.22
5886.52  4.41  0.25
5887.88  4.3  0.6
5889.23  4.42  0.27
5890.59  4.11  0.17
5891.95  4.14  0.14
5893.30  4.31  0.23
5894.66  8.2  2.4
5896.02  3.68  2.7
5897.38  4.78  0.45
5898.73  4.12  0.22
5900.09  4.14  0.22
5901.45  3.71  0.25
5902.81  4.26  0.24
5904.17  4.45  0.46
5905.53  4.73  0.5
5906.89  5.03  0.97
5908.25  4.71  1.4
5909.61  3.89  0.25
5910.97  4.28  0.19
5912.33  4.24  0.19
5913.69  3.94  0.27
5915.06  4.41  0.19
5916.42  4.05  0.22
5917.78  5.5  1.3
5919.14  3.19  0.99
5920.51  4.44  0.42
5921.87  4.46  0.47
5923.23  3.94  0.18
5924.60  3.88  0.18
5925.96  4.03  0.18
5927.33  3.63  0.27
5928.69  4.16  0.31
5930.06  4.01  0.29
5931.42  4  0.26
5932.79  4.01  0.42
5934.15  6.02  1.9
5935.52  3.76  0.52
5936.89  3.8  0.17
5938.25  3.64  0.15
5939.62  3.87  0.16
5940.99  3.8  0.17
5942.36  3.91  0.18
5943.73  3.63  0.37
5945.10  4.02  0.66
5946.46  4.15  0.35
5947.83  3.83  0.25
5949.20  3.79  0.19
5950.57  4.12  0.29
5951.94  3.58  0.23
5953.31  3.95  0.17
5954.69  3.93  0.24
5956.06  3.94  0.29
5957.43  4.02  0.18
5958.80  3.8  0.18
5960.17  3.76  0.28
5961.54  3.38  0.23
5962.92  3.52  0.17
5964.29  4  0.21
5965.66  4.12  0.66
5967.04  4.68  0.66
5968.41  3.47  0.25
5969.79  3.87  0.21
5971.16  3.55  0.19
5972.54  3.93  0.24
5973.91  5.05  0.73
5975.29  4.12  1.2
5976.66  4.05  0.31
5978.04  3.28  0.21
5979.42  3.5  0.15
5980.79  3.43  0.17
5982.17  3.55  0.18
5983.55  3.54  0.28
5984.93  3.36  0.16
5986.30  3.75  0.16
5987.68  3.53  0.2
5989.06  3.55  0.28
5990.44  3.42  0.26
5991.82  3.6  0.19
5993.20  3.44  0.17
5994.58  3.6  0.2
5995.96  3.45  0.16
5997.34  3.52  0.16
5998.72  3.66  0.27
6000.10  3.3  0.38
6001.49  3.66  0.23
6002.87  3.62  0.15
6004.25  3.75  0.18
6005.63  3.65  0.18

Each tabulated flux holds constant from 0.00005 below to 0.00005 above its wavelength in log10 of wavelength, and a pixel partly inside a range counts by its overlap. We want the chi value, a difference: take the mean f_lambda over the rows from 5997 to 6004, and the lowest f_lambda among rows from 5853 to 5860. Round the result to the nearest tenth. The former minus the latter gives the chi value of 2.7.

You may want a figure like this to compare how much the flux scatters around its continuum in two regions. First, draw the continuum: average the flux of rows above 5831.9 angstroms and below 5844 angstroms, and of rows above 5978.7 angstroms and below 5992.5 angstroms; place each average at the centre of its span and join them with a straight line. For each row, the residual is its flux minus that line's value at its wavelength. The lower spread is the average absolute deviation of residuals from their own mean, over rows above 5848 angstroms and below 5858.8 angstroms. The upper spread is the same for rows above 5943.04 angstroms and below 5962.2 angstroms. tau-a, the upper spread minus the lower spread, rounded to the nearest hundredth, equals -0.62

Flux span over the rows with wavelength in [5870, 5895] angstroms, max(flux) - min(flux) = 4.4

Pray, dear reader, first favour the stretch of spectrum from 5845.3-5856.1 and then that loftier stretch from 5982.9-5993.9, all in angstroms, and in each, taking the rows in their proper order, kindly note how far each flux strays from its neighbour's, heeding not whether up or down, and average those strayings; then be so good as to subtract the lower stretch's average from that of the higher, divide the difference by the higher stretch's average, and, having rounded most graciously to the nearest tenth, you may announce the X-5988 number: -0.5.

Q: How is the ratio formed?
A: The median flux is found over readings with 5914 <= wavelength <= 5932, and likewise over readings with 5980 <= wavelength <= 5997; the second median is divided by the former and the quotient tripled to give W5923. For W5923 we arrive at 2.63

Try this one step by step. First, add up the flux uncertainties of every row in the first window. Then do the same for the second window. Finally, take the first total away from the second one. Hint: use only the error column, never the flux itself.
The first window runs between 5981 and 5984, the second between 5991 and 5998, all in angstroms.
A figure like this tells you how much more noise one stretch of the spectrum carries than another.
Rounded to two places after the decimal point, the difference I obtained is 0.42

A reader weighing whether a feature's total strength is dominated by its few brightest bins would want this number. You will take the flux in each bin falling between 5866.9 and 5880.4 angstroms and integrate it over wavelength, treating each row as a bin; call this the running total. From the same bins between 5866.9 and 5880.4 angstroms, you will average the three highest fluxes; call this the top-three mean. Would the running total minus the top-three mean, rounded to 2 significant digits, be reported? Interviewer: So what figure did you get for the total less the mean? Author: 53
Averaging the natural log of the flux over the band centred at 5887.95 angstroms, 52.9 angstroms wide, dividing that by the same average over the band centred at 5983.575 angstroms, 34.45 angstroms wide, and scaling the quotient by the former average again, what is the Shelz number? 1.64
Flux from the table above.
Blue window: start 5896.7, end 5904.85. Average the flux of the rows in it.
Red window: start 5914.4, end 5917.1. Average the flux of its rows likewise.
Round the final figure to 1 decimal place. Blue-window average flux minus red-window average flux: 0.0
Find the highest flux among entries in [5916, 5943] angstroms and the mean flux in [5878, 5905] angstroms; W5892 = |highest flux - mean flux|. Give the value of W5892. 1.6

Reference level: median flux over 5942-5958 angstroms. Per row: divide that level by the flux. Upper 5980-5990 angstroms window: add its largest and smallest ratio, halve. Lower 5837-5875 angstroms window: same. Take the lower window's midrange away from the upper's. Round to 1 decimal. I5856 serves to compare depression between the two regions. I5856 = -1.6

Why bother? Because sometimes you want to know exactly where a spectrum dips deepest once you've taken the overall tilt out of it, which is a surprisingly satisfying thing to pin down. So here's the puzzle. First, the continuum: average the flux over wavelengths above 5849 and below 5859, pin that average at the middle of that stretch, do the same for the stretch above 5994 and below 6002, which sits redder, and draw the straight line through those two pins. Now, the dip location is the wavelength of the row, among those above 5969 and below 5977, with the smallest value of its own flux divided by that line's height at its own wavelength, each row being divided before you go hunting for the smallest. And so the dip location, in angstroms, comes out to 5971.16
